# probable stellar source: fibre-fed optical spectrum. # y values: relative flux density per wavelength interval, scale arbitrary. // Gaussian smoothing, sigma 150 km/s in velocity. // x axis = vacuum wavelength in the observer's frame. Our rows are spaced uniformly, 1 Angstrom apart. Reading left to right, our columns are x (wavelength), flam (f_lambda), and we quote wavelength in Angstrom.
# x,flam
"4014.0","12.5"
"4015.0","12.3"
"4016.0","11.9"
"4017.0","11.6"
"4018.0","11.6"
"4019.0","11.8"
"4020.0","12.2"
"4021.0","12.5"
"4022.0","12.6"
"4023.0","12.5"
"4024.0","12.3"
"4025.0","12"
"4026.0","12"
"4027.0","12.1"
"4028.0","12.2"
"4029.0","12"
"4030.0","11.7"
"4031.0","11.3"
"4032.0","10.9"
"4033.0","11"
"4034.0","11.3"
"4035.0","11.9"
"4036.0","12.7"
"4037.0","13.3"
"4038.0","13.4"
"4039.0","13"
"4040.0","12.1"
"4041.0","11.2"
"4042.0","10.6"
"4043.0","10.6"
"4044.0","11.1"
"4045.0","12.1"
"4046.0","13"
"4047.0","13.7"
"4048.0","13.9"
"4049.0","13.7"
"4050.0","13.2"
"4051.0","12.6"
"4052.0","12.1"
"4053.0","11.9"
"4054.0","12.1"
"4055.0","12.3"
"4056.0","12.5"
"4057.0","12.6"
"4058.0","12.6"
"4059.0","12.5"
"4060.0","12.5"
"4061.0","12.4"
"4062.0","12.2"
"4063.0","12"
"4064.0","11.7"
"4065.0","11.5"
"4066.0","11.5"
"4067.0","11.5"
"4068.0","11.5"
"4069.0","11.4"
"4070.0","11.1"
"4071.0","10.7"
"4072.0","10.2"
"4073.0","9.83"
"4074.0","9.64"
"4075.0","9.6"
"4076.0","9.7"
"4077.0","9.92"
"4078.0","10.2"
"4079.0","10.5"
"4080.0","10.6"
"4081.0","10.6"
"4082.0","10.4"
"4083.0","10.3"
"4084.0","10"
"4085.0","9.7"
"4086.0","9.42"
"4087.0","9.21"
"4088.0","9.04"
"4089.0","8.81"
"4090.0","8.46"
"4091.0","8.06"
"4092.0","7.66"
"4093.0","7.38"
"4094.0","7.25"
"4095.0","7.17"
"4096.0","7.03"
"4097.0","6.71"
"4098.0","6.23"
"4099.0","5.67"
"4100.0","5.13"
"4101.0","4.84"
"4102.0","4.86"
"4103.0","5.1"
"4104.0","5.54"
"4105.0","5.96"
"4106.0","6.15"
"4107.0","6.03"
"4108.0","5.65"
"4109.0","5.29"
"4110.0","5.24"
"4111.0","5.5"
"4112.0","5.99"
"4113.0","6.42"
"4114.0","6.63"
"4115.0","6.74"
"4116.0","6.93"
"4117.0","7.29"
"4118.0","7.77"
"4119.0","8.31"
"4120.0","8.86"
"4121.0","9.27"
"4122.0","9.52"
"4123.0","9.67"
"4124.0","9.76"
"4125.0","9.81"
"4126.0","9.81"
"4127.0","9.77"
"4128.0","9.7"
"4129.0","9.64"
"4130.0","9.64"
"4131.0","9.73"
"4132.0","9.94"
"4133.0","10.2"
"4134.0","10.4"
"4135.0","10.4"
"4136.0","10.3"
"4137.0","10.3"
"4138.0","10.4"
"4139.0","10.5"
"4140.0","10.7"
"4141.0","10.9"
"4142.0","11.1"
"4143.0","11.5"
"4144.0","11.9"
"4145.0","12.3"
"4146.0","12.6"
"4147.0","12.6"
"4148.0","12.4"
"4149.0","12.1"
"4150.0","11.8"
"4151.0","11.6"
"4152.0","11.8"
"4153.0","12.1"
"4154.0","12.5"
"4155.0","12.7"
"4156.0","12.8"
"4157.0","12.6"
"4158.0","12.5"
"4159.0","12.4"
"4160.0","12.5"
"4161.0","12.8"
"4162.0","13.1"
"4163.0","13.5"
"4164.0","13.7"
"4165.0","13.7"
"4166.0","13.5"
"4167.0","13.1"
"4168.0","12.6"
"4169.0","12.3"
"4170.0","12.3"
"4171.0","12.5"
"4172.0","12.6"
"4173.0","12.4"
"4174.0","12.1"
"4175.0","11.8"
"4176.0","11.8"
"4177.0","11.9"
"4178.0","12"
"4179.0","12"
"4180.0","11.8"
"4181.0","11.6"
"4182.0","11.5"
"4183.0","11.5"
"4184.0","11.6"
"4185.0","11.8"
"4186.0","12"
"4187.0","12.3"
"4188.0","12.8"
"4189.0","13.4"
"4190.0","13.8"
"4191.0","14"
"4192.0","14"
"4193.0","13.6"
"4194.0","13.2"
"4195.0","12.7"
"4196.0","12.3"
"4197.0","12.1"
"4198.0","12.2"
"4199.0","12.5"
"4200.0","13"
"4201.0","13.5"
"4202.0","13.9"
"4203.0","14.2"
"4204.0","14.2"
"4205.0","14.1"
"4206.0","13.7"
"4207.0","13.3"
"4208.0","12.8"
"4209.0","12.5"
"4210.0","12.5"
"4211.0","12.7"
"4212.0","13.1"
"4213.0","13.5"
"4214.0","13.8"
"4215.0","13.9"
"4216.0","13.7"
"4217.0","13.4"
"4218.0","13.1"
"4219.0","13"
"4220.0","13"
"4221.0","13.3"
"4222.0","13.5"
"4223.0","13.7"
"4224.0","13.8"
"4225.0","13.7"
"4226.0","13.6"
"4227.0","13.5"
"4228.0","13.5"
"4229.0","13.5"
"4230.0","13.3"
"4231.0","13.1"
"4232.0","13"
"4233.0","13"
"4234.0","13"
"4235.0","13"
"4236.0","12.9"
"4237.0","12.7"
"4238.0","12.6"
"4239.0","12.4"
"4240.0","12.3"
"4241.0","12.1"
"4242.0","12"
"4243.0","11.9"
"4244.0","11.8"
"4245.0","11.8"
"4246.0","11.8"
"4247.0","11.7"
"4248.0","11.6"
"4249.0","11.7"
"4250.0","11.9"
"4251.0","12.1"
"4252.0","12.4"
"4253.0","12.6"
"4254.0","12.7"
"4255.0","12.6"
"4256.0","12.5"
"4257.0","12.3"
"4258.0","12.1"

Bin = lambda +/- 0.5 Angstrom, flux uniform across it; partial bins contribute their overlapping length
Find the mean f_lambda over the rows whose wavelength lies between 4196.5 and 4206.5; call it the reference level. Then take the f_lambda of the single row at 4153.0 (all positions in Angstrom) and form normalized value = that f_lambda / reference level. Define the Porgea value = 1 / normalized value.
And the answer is 1.10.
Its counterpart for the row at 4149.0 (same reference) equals 1.10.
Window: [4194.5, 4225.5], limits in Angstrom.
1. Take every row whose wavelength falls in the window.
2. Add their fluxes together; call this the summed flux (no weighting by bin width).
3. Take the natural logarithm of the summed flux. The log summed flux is 6.0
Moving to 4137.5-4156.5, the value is 5.4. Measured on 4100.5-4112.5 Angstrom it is 4.2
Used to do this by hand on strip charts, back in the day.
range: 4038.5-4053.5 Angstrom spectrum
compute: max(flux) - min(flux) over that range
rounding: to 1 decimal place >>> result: 3.3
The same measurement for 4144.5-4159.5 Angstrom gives 1.2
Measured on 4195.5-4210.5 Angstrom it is 2.1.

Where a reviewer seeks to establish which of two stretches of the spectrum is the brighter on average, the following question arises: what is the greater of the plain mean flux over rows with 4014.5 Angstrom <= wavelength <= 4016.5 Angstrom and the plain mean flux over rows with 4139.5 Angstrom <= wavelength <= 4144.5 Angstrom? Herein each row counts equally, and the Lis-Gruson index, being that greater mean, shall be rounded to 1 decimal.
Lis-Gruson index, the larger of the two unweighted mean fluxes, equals 12.1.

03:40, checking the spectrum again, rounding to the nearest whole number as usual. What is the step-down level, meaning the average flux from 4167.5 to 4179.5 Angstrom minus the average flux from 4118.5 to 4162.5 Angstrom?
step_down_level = 1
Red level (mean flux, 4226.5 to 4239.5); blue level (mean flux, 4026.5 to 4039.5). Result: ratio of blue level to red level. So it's 0.93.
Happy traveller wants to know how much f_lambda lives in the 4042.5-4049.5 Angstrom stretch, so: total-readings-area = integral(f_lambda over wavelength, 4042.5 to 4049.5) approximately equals 88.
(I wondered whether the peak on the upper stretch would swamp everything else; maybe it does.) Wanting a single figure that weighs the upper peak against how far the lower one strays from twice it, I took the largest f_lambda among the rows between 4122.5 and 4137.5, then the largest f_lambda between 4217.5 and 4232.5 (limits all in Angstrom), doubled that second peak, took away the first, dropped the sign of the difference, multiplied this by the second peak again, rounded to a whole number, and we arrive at 237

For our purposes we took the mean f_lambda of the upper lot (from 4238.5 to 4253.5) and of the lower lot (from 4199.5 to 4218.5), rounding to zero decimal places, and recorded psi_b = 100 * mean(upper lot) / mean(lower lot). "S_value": 89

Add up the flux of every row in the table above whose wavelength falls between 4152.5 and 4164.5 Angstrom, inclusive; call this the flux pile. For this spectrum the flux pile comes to 153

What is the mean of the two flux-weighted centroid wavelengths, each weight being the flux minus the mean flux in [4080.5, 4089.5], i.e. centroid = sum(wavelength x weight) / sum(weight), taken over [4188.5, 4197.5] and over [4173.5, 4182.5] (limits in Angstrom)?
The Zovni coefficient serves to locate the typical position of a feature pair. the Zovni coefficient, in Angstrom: 4185.2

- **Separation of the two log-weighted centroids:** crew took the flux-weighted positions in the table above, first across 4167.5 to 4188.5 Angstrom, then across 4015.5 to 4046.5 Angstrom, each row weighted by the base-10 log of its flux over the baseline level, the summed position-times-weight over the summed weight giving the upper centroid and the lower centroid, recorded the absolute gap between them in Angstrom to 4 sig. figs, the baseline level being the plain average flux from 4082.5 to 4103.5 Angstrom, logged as 147.0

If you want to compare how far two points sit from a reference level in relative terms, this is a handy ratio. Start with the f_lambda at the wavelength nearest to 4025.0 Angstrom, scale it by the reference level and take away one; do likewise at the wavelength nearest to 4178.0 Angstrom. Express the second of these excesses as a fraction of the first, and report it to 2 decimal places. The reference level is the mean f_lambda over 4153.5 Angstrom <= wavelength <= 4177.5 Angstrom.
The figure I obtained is 1.00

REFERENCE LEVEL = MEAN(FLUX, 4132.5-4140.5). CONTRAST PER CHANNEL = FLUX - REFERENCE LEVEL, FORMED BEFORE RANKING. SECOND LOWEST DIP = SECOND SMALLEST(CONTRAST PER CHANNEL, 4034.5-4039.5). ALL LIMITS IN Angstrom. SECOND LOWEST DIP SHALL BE 2.3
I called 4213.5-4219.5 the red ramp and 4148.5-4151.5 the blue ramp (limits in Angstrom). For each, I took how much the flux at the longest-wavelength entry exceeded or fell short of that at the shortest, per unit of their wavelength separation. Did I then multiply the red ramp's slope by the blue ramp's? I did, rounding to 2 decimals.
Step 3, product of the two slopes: 0.04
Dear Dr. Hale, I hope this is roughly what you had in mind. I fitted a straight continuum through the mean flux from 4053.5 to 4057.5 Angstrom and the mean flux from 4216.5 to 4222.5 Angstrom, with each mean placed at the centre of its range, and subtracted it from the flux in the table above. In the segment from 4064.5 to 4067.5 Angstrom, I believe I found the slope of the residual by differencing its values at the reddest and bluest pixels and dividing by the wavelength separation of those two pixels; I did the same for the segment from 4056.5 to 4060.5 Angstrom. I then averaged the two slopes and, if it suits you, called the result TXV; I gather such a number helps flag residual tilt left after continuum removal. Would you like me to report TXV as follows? -0.02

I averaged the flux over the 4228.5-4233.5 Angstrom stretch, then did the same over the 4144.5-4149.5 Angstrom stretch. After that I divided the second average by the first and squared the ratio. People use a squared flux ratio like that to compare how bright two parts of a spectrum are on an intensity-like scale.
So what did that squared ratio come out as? 0.89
